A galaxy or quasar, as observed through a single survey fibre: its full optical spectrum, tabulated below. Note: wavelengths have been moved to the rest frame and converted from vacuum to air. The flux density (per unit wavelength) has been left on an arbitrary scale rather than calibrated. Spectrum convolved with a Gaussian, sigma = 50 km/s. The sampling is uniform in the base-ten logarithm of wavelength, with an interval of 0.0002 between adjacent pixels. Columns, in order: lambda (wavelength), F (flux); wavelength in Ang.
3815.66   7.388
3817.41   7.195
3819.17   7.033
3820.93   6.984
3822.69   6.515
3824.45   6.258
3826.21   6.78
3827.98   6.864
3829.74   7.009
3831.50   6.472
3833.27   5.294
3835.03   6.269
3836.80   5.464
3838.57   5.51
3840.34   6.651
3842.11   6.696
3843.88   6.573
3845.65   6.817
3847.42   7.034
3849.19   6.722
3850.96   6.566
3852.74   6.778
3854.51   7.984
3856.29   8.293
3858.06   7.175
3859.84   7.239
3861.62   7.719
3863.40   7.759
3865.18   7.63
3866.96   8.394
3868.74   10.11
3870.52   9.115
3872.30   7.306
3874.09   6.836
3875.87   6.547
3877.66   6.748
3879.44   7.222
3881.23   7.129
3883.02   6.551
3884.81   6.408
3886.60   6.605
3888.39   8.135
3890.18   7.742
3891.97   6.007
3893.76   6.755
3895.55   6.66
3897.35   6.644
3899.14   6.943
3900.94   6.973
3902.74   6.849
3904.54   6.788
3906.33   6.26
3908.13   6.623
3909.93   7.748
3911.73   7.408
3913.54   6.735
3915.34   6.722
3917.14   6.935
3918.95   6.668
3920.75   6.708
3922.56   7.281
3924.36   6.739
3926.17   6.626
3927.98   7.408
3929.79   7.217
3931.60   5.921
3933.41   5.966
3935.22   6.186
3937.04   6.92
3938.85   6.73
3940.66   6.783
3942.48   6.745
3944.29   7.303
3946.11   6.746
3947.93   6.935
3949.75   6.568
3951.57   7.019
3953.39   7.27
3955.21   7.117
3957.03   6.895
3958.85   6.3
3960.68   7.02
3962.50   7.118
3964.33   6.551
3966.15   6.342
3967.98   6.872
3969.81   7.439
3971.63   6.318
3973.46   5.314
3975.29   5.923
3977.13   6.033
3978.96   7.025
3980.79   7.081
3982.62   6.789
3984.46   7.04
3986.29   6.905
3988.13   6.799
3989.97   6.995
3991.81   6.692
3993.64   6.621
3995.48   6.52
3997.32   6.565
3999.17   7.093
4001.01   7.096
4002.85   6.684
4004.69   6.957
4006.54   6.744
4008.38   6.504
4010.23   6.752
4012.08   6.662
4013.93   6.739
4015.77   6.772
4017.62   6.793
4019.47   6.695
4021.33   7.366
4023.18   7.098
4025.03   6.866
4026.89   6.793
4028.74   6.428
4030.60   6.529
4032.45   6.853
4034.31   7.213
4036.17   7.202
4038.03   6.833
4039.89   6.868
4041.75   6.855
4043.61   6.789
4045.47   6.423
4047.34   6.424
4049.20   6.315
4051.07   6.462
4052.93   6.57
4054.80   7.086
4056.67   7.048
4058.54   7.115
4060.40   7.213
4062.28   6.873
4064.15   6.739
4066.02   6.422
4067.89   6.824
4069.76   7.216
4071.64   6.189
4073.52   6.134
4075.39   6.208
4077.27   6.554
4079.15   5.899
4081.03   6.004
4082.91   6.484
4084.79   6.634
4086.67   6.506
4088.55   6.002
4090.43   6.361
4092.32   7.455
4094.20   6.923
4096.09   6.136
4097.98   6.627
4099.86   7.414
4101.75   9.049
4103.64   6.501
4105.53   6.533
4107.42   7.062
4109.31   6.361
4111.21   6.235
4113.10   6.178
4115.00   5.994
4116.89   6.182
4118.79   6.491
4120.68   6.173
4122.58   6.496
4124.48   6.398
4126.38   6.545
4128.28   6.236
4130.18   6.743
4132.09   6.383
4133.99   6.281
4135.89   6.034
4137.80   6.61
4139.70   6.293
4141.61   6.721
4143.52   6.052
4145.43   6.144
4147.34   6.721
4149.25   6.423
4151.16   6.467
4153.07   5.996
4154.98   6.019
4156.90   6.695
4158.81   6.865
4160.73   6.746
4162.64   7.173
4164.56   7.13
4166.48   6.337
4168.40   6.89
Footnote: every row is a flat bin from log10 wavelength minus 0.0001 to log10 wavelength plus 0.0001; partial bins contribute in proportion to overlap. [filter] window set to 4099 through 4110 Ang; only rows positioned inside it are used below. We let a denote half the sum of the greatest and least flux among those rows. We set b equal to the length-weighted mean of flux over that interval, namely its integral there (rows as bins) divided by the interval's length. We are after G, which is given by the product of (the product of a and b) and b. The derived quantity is 396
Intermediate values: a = 7.7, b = 7.17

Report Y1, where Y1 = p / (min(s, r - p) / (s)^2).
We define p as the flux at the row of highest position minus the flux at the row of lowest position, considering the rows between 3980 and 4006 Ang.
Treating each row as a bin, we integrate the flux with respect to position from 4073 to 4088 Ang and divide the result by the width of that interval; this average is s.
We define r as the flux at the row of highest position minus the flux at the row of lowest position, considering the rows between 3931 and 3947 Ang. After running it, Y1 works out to -5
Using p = -0.1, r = 0.8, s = 6.30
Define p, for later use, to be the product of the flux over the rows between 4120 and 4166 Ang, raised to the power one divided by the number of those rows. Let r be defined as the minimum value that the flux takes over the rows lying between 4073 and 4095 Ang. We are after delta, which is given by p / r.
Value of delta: 1.10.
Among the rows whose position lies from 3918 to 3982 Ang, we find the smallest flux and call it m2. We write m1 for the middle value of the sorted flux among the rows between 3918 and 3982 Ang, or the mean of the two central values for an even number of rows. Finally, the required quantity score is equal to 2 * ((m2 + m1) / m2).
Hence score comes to 4.54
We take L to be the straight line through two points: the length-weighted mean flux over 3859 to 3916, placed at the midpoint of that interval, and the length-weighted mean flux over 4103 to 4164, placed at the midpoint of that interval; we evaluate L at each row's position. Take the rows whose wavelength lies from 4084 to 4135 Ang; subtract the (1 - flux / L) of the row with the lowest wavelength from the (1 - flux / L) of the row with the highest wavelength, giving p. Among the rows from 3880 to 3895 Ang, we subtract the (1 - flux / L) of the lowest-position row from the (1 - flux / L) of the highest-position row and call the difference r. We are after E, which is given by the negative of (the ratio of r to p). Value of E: -2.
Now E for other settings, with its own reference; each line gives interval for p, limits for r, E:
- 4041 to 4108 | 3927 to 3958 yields 1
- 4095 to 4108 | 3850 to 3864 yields -1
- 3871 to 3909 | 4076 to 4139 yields 0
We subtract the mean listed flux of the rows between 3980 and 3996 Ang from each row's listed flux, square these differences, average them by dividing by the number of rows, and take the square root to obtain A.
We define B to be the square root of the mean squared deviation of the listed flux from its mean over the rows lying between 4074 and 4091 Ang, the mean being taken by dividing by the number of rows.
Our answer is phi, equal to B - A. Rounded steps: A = 0.18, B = 0.3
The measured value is 0.08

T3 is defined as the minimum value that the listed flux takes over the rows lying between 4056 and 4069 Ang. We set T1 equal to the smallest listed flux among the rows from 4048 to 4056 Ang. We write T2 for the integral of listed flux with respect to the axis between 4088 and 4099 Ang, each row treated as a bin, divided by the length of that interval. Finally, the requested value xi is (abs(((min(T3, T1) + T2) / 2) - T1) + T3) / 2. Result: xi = 3.29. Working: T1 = 6.315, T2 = 6.61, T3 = 6.422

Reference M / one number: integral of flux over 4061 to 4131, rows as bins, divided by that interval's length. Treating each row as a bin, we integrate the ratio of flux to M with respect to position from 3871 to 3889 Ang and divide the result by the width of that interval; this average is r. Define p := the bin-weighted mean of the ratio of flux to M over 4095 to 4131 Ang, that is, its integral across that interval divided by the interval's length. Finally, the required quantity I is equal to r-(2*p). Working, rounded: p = 1.01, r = 1.06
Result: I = -0.95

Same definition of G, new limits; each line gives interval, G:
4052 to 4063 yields 336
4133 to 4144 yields 257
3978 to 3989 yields 334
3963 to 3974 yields 273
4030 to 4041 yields 330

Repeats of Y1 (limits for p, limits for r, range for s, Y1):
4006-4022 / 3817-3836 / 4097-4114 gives -19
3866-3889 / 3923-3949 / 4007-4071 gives -26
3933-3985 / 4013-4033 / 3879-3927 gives -53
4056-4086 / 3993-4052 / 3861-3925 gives -83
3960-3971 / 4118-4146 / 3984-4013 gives -25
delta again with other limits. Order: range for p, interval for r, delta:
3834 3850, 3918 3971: 1.08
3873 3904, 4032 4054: 1.08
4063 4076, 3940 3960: 1.04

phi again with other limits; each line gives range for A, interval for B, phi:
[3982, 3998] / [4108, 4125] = -0.02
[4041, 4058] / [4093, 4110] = 0.55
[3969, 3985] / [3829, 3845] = -0.06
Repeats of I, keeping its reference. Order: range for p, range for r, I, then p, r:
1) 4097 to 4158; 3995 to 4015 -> -0.95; 0.99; 1.03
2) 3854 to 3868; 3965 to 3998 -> -1.36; 1.19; 1.01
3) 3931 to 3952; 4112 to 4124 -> -1.07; 1.01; 0.95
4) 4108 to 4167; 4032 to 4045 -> -0.90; 0.98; 1.06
